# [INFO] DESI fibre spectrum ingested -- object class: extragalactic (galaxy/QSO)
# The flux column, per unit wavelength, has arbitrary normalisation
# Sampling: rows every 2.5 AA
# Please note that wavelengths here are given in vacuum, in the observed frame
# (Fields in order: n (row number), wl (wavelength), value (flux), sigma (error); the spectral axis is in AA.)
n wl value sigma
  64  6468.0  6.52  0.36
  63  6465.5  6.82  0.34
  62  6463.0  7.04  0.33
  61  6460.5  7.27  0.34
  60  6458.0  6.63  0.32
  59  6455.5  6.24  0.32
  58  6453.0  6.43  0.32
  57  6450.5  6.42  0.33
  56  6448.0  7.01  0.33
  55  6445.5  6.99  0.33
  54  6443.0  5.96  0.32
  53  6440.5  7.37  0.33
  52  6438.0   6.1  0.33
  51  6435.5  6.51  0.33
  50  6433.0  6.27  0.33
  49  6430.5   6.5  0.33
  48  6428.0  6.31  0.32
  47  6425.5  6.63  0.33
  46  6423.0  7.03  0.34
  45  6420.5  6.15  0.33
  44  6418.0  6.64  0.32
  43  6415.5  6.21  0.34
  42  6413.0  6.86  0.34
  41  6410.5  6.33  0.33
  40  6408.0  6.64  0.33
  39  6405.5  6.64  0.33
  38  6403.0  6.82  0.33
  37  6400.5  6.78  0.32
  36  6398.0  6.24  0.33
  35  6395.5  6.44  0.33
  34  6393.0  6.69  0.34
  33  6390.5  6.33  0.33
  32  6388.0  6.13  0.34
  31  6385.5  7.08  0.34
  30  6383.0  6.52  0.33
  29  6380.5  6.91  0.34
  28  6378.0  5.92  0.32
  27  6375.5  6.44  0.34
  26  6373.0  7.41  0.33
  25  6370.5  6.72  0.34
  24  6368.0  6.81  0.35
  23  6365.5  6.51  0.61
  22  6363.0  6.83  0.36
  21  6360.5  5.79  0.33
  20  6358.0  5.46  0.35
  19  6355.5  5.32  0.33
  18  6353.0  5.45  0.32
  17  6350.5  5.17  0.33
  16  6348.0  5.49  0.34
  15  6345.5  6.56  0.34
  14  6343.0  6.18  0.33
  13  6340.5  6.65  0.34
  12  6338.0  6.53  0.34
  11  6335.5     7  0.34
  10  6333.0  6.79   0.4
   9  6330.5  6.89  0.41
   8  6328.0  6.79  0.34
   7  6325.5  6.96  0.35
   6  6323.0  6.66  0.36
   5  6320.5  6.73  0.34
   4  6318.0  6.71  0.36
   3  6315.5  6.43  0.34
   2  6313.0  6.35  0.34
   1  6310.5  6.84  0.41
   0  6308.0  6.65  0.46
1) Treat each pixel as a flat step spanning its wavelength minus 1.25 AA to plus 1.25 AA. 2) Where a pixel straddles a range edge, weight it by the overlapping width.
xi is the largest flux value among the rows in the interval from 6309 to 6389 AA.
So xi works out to 7.41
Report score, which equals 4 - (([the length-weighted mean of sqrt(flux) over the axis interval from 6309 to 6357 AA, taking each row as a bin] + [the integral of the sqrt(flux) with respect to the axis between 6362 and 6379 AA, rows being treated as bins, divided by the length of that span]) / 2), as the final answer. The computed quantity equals 1.45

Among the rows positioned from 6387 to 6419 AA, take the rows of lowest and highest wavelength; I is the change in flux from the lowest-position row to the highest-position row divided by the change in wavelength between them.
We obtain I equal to 0.017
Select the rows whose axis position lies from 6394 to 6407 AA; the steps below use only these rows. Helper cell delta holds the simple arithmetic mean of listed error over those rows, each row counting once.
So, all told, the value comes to 0.328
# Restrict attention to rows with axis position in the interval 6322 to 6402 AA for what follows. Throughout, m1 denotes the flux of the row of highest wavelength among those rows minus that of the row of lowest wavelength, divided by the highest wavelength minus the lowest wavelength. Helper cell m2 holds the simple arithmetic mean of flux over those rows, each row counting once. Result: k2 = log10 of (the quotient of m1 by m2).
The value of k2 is -3.6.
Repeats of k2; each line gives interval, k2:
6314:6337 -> -2.4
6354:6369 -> -1.7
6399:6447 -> -3.1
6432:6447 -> -2.1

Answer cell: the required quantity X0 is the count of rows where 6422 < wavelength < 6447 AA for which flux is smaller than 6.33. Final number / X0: 4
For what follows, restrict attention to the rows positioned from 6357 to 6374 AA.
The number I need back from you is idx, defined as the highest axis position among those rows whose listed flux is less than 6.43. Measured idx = 6360.5 AA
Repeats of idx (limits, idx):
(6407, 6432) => 6428.0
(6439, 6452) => 6450.5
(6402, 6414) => 6410.5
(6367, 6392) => 6390.5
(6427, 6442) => 6438.0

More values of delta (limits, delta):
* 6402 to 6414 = 0.332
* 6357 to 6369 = 0.400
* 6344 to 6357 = 0.332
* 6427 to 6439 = 0.328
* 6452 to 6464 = 0.326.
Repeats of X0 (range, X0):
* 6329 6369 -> 7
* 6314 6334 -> 0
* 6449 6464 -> 1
